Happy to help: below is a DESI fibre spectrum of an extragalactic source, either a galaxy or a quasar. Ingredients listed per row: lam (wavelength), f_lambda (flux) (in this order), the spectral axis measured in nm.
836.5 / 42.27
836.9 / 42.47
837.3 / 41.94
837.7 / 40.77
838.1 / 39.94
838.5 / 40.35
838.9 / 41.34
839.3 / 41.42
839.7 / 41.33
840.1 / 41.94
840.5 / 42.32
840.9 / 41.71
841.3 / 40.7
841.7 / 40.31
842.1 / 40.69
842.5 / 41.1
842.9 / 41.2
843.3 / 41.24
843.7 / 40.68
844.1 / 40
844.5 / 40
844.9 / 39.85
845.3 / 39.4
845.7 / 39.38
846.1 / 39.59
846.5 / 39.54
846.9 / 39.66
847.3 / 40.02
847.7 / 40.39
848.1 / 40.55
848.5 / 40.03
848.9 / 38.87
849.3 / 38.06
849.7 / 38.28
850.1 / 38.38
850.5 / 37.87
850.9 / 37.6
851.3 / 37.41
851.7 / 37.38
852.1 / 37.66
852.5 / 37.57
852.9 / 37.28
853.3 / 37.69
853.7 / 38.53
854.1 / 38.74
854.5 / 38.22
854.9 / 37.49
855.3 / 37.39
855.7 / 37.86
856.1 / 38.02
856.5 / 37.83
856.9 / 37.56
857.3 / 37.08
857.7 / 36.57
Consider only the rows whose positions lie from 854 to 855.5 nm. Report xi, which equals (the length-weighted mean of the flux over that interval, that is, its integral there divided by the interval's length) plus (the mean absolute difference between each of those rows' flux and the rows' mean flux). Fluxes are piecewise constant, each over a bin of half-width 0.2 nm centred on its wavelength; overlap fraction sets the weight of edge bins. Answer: 38.4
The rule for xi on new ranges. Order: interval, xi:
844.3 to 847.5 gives 39.9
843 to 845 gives 40.9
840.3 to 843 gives 41.7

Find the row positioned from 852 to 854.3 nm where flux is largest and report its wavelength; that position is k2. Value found 854.1 nm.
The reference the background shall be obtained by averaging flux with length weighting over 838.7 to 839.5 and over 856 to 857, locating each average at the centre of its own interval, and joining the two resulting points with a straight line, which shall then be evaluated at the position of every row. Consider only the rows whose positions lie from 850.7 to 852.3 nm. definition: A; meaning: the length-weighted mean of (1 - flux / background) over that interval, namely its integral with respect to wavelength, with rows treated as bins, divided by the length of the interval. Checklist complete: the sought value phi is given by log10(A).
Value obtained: -1.5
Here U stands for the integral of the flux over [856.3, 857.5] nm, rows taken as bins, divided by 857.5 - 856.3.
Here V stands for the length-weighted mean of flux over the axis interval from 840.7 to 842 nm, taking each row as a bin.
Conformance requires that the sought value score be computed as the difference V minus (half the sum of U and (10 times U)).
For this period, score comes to -165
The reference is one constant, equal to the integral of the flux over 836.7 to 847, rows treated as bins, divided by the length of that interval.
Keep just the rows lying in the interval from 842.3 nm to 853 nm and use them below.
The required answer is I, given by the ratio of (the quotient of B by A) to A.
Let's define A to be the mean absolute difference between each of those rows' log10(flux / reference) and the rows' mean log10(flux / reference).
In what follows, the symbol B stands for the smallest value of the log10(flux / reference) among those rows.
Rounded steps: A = 0.0124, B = -0.0385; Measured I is -249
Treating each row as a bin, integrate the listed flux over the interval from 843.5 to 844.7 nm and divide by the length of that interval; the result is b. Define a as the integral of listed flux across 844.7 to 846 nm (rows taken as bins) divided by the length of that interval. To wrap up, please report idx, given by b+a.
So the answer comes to 79.8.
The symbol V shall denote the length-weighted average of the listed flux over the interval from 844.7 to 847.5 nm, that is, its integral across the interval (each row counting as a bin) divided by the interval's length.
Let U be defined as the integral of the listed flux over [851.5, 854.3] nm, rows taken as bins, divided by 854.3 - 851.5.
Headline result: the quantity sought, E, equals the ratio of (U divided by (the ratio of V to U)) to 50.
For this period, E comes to 0.722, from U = 37.8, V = 39.6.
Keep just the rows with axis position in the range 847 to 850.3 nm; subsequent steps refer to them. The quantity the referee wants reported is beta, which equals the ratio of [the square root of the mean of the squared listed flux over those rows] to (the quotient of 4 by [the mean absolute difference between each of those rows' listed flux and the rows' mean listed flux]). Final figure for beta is 9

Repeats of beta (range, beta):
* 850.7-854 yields 2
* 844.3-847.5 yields 2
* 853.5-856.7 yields 3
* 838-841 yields 6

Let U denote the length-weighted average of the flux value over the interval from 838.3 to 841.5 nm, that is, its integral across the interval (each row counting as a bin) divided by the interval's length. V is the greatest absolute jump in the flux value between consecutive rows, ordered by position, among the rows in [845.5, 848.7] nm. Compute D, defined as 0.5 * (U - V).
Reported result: 20.4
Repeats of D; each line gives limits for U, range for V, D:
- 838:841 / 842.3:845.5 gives 20.3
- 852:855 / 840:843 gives 18.5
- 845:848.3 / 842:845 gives 19.6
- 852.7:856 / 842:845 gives 18.6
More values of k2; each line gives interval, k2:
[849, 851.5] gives 850.1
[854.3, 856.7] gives 854.5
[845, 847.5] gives 847.3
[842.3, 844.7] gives 843.3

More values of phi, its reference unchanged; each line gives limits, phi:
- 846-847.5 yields -2.6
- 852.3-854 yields -1.8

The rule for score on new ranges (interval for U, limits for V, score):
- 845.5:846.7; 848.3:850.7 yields -179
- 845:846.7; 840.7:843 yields -176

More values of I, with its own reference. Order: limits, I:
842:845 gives -355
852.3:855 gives -1257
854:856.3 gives -2043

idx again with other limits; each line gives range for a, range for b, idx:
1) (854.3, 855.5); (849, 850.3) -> 76.0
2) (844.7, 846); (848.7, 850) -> 77.9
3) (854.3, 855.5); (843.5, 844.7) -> 77.9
